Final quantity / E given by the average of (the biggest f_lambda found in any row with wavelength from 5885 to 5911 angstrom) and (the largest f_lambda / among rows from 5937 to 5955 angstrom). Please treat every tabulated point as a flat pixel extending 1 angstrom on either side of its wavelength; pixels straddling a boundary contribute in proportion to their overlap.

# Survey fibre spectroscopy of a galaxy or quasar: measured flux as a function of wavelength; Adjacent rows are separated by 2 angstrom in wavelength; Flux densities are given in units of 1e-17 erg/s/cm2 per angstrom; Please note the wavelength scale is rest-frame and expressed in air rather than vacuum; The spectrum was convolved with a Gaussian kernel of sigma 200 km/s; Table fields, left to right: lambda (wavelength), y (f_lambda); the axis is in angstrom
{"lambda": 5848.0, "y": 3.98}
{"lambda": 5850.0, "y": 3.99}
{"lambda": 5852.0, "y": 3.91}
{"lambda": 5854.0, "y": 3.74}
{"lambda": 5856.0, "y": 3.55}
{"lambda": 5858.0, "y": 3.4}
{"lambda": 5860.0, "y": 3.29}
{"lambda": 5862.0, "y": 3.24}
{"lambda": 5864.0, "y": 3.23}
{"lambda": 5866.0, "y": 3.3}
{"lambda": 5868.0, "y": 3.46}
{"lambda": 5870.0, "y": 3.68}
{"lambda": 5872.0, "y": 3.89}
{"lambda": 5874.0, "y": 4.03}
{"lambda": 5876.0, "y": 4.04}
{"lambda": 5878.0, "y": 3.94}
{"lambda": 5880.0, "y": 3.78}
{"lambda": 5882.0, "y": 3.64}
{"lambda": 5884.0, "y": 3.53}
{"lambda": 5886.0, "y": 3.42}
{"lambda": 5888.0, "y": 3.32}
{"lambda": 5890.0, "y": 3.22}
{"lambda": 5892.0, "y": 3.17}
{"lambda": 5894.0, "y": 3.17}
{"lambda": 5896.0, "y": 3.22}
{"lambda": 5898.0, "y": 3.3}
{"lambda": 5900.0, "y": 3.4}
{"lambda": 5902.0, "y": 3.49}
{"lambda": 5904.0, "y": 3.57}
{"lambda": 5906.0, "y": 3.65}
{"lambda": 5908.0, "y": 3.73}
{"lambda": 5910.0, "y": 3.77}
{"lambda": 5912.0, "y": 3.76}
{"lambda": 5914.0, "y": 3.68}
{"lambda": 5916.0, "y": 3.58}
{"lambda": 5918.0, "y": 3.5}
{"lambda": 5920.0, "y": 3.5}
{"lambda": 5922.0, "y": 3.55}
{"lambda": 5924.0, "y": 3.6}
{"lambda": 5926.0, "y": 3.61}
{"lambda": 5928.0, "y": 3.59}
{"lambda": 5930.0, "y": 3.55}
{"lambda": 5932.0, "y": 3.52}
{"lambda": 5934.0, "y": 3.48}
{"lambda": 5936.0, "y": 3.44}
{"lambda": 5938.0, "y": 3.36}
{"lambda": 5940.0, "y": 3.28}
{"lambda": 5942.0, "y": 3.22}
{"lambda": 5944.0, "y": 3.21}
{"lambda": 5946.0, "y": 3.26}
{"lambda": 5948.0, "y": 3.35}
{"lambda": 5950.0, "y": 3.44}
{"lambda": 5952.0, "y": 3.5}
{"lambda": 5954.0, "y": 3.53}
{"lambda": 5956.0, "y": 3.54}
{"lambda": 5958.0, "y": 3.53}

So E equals 3.65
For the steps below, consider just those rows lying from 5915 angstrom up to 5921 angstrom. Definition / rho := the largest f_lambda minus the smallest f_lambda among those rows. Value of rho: 0.08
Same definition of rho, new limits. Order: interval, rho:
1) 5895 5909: 0.51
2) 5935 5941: 0.16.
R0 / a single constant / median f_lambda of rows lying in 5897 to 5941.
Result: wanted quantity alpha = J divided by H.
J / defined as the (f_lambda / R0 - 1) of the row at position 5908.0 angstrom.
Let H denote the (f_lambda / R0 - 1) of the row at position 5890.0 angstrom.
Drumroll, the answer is -1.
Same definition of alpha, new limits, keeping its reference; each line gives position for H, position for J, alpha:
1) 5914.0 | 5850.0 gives 3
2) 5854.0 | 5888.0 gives -1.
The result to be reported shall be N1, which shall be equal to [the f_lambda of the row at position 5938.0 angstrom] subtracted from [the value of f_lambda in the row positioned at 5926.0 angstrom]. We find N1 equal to 0.25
